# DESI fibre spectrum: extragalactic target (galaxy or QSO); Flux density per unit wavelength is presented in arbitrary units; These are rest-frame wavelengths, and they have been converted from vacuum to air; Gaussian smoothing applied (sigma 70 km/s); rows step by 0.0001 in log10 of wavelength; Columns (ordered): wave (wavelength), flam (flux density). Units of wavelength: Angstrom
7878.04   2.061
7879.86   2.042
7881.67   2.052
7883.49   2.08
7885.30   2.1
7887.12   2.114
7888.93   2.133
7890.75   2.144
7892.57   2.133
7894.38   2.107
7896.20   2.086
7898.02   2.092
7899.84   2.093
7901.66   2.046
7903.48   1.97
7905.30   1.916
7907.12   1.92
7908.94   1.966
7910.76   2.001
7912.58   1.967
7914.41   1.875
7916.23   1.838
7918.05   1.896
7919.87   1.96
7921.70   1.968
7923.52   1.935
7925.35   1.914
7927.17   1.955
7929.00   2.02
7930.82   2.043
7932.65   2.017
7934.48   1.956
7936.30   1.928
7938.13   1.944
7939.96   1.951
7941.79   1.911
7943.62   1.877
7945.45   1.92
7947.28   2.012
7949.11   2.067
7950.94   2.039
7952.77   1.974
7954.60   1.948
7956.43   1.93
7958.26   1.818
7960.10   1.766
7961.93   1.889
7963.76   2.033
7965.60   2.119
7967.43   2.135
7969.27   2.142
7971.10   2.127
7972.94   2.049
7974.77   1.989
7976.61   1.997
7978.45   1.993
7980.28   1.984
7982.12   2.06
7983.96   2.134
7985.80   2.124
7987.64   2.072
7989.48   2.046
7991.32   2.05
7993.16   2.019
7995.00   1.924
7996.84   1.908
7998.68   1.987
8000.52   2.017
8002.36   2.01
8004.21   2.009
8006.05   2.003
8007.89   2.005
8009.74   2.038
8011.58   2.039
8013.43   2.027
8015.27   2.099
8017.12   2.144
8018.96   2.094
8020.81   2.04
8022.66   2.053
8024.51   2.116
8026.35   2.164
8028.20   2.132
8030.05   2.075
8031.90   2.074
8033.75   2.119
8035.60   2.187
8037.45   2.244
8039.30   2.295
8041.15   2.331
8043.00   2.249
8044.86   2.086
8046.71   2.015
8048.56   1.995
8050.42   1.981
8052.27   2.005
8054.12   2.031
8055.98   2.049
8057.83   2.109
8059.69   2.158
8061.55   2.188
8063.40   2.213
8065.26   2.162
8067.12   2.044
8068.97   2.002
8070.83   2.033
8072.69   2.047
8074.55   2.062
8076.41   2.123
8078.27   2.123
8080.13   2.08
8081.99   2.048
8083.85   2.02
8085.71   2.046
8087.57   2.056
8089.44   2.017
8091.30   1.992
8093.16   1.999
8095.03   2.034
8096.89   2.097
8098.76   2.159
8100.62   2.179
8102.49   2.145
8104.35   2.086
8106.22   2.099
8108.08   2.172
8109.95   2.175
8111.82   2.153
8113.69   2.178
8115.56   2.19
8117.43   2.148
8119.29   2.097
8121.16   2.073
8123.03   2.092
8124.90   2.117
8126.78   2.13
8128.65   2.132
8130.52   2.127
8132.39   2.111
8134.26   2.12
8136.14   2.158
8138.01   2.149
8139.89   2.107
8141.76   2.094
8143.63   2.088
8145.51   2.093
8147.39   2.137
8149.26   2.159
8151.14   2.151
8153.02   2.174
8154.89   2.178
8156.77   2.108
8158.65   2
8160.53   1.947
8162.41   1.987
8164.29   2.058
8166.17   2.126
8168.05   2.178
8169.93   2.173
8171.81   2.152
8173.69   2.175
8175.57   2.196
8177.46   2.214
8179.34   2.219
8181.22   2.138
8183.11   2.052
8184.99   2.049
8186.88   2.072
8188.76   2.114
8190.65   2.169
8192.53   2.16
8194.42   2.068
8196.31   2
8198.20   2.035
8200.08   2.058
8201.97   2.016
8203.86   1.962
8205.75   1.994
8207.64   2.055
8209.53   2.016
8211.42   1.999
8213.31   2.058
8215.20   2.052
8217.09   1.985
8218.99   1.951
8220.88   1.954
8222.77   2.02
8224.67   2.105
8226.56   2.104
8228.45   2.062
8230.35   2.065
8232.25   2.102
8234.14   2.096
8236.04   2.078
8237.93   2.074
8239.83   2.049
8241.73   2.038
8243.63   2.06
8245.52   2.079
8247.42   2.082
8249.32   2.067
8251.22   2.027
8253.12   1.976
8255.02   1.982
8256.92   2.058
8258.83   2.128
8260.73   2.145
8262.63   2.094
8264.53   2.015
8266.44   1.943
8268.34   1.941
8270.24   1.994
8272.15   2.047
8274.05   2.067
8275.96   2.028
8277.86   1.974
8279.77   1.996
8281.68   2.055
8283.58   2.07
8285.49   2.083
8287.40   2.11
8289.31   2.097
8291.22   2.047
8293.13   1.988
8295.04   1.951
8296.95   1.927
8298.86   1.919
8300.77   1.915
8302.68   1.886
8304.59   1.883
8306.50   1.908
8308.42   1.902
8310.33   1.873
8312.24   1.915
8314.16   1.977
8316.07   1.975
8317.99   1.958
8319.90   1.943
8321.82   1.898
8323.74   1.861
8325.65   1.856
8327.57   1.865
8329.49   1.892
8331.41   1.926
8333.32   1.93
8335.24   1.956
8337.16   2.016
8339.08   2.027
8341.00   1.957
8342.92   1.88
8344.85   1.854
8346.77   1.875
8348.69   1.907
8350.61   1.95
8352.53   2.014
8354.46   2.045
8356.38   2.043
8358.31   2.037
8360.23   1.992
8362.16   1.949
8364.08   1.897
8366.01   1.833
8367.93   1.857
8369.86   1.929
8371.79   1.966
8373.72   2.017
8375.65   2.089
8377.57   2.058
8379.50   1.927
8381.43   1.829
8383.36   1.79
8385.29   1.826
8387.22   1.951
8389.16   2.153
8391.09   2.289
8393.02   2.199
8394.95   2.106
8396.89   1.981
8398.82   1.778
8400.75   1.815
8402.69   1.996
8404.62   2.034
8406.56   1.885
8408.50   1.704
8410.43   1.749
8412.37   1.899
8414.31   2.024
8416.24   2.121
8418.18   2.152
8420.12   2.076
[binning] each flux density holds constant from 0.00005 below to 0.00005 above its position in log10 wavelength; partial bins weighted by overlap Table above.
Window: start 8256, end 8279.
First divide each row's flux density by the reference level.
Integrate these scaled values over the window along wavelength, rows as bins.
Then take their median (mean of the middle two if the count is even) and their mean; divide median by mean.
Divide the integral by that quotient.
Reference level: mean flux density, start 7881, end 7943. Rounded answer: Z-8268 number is 23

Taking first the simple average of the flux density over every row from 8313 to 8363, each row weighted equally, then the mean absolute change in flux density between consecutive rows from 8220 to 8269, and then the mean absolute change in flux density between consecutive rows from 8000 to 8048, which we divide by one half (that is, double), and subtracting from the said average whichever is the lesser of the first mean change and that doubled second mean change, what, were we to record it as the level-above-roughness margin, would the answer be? 1.91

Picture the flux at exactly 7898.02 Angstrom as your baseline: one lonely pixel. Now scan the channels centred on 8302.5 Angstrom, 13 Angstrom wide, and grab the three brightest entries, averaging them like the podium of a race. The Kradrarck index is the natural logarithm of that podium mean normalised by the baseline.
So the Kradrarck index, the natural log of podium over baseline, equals -0.086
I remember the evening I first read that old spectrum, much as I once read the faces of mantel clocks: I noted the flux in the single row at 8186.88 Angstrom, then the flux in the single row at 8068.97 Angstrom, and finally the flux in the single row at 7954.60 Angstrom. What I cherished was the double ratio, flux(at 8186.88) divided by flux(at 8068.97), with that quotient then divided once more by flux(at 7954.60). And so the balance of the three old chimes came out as 0.531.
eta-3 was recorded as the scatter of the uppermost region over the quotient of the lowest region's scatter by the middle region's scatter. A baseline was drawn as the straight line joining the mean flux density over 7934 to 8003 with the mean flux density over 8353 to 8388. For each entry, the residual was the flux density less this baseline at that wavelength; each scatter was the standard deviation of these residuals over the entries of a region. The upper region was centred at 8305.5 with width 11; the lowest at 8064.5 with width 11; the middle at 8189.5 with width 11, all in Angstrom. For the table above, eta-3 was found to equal 0.01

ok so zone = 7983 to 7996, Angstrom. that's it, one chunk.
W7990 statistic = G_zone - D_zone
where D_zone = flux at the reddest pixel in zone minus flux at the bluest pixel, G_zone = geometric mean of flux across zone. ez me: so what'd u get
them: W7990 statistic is 2.3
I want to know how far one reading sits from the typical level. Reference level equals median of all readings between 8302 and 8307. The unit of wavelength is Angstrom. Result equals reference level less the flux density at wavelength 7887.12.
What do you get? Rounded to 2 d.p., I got -0.23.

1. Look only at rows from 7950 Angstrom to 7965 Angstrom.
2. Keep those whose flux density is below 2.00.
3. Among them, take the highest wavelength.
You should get 7961.93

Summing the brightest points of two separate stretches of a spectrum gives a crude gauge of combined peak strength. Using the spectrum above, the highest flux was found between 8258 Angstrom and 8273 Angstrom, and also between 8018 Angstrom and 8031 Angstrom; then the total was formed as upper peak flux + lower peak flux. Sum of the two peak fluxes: 4.31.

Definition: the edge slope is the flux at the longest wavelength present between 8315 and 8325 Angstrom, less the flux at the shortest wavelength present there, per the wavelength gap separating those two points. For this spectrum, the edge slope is -0.015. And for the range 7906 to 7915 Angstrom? -0.006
